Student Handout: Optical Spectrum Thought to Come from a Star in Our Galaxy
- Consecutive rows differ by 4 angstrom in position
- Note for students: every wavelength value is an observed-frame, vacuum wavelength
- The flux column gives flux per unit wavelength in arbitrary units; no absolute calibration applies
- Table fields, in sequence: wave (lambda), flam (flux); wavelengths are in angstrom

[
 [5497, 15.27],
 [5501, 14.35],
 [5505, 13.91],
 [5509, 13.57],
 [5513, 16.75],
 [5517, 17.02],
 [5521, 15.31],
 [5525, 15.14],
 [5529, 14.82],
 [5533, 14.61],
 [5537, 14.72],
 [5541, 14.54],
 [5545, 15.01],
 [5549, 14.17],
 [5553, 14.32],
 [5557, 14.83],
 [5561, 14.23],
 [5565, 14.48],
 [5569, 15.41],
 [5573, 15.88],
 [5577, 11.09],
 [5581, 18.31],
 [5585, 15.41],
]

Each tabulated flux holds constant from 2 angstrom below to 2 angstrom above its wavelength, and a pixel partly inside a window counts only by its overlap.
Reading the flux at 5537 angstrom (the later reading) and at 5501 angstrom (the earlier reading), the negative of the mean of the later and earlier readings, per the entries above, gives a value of -14.5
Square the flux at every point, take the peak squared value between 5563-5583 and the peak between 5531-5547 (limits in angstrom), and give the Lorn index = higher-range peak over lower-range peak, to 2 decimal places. 1.49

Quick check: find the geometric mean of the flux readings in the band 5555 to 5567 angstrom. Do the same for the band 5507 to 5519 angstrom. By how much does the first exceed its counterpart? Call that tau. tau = -1.2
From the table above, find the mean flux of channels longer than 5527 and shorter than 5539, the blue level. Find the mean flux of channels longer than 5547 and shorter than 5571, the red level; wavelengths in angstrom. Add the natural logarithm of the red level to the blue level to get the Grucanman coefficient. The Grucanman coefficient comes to 17.4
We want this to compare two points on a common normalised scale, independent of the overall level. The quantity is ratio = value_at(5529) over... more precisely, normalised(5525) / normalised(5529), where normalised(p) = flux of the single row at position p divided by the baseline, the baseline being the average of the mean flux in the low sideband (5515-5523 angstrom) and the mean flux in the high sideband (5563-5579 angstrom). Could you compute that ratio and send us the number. 1.02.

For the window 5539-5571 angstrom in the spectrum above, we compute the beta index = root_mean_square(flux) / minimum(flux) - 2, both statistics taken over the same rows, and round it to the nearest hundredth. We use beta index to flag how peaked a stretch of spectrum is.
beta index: -0.97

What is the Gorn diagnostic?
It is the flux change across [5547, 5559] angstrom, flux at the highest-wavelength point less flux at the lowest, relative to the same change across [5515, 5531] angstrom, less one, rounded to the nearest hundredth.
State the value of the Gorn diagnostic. -1.30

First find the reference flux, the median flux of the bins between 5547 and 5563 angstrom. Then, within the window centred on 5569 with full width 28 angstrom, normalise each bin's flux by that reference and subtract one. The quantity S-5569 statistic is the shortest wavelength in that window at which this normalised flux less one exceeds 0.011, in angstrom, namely 5557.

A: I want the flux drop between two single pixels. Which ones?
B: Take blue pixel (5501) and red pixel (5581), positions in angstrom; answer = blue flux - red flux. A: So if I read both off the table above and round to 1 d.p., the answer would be -4.0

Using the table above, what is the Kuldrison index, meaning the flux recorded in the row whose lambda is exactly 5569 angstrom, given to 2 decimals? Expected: 15.41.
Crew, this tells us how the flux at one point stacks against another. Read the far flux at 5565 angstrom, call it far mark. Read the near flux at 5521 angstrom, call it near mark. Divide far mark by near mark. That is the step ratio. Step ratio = 0.95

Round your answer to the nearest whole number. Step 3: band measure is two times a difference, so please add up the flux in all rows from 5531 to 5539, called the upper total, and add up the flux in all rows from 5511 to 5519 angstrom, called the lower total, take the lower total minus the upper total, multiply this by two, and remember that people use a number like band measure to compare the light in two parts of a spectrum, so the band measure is 9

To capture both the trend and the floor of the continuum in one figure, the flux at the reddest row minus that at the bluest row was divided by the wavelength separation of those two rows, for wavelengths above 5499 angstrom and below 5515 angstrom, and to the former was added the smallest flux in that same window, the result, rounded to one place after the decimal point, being 13.8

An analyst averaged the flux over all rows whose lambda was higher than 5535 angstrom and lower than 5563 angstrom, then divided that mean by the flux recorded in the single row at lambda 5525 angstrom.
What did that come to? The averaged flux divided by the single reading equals 0.96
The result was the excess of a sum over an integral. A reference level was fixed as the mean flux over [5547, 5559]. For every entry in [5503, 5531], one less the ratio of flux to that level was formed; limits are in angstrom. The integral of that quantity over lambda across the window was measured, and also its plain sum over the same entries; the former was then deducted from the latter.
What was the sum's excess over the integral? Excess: 1.1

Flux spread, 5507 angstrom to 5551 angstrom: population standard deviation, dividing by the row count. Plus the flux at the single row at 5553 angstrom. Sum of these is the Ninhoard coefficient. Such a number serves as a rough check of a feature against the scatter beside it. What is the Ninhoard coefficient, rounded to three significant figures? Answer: 15.3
